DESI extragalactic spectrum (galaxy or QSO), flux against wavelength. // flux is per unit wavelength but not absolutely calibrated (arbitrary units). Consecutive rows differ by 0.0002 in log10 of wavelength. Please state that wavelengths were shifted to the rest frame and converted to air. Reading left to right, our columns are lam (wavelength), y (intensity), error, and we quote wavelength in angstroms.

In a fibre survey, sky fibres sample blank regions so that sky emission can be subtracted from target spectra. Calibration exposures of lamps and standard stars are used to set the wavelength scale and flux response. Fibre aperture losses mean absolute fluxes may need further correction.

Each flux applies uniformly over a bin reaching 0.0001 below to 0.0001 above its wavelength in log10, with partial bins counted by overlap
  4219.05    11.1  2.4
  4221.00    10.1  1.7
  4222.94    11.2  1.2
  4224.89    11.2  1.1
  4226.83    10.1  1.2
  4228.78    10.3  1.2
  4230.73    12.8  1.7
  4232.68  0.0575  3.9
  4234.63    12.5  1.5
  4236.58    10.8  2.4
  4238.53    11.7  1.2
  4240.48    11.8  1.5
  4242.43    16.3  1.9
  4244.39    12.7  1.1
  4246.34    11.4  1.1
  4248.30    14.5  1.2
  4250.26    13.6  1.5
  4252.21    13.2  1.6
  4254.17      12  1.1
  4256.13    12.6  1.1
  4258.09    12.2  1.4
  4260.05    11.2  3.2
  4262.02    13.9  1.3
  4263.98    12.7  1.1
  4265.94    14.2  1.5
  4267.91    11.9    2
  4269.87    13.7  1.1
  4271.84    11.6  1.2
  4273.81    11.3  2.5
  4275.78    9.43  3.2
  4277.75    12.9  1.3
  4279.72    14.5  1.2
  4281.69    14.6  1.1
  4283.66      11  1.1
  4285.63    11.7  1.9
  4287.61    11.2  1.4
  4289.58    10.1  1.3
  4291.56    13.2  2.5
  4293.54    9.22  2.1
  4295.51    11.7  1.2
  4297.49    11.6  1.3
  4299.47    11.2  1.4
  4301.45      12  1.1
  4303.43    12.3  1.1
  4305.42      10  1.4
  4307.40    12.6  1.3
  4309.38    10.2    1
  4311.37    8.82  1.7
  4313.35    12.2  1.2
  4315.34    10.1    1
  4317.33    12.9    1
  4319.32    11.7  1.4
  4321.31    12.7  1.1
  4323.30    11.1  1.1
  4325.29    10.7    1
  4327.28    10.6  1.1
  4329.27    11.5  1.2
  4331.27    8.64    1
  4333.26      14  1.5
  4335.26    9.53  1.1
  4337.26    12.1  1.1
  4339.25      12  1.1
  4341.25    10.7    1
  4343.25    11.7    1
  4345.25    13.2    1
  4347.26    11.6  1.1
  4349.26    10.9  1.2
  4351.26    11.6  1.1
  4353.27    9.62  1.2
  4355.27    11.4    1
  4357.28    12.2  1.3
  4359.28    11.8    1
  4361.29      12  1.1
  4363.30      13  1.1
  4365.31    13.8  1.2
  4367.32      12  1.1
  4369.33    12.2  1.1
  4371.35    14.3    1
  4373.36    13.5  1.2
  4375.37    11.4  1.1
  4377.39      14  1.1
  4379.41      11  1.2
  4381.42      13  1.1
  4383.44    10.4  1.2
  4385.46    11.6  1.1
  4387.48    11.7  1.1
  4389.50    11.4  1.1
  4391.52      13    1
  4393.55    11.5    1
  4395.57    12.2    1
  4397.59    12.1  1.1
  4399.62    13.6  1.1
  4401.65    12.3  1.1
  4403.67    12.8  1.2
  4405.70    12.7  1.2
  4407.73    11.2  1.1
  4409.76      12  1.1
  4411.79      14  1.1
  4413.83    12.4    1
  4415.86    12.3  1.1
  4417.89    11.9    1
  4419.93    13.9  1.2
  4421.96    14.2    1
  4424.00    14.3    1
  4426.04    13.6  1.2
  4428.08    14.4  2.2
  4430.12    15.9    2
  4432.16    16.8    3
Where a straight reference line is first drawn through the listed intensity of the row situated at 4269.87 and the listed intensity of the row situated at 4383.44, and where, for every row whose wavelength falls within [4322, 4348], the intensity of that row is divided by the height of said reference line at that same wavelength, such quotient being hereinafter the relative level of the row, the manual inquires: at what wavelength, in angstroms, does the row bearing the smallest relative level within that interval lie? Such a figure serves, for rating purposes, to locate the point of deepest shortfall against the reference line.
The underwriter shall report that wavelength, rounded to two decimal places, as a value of 4331.27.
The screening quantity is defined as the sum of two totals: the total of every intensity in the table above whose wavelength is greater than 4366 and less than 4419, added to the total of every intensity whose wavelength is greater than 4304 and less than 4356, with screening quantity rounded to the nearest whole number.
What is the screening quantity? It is 613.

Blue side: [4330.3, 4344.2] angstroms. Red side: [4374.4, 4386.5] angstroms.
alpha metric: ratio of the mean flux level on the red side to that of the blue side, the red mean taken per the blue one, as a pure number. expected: 1.06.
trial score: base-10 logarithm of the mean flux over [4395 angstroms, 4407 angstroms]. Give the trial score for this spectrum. 1.10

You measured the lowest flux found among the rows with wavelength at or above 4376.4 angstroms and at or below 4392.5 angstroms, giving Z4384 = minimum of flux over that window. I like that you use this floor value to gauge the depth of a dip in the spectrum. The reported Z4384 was 10.4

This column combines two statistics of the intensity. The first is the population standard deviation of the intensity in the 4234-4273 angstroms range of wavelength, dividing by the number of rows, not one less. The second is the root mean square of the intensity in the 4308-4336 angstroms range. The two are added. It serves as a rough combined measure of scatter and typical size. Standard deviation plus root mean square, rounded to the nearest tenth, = 12.5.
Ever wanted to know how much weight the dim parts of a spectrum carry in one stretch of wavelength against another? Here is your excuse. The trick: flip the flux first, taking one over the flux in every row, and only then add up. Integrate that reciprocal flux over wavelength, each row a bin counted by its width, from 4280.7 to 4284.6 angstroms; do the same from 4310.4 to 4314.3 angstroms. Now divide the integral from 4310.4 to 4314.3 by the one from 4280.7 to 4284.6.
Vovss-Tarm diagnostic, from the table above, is 1.23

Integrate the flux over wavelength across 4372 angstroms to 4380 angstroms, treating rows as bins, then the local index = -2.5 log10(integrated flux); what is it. -5.0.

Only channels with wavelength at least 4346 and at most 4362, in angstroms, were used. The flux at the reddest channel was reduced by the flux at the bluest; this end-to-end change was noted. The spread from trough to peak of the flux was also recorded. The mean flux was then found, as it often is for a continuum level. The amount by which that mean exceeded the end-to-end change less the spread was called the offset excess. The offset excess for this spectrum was 13.6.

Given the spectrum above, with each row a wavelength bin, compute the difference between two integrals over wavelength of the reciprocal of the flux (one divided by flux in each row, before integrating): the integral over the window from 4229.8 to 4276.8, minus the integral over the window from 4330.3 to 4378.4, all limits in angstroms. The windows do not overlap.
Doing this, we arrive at 33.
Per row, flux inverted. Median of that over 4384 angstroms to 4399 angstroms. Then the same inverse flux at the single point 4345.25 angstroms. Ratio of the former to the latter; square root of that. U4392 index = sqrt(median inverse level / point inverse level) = 1.06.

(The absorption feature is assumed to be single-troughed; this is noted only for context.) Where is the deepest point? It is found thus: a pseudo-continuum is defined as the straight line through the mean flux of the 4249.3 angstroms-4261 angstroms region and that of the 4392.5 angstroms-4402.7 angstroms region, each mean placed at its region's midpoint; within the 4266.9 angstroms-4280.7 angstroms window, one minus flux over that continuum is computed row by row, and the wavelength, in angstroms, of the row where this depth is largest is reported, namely 4275.78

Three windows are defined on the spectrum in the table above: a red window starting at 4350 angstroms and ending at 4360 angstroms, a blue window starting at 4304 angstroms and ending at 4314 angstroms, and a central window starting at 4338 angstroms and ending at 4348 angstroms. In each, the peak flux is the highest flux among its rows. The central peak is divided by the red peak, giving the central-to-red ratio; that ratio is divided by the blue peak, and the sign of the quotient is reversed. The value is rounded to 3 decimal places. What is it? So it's -0.086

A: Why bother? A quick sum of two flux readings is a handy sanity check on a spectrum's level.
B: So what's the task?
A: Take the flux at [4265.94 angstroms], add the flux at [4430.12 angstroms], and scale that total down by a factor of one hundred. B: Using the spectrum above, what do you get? 0.30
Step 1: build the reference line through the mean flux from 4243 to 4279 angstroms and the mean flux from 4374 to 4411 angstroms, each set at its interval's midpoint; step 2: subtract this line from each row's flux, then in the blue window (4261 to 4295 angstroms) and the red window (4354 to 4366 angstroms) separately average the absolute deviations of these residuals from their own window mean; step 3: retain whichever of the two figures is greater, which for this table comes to 1.4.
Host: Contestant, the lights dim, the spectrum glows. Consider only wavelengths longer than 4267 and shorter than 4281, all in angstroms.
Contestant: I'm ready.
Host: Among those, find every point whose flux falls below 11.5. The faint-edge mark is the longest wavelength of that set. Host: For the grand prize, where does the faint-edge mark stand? 4275.78 angstroms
